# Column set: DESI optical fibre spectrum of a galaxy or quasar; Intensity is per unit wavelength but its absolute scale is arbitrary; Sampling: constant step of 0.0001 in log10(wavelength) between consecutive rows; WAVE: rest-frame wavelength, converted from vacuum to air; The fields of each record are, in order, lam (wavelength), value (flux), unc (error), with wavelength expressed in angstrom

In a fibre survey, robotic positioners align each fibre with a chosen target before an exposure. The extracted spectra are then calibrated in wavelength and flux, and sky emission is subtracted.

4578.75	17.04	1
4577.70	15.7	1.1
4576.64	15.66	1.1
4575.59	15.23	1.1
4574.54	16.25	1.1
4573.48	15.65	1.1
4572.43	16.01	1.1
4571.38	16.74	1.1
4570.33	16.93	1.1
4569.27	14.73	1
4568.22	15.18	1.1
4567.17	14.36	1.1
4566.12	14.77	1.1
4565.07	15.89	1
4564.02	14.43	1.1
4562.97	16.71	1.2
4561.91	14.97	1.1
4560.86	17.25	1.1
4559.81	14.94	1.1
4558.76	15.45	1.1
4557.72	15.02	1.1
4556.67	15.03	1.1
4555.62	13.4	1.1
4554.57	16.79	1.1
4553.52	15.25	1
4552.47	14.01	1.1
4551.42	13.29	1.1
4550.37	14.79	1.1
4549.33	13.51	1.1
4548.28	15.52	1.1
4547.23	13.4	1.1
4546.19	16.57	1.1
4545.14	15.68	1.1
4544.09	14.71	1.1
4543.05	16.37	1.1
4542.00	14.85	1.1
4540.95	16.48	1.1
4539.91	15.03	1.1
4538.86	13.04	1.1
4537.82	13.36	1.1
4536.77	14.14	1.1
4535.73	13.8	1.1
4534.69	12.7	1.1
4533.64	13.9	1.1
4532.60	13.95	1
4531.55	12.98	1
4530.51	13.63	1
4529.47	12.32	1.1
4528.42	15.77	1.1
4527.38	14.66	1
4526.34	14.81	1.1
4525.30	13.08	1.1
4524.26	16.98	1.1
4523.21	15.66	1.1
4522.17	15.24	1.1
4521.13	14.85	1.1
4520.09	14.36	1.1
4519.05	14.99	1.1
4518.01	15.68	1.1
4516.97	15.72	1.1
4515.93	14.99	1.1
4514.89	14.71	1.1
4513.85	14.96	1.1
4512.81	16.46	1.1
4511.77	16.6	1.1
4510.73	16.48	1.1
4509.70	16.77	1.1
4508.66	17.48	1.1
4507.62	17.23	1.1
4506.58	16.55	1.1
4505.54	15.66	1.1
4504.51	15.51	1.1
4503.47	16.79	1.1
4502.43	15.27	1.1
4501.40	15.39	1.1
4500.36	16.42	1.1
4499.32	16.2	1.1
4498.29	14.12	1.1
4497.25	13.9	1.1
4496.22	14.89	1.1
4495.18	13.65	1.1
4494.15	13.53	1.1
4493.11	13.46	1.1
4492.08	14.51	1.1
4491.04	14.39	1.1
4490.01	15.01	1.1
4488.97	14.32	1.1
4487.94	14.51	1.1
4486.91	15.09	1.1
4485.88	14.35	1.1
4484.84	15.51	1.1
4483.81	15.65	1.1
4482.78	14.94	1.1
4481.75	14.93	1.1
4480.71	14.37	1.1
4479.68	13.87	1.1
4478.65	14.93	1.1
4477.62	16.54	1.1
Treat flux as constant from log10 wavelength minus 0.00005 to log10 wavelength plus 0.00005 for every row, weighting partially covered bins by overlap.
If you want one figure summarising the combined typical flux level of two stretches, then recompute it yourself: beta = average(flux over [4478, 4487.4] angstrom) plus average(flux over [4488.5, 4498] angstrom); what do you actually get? 29.0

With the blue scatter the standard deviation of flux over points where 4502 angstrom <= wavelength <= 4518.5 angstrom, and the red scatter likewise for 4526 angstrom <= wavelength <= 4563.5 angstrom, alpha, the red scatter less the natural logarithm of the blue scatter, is 1.4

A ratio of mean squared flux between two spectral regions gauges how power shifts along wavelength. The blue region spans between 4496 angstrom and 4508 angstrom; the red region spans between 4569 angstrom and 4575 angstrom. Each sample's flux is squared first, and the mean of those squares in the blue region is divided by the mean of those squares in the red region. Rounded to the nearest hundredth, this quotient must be 0.95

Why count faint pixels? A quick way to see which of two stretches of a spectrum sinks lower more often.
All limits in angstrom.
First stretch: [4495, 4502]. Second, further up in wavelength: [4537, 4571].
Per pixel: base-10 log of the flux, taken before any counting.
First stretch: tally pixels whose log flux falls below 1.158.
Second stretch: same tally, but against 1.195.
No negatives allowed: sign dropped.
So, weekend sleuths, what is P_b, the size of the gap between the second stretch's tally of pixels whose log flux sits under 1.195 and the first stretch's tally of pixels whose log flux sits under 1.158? 20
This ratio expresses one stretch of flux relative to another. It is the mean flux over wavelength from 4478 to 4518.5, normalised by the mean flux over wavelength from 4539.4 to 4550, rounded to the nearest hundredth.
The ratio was 1.00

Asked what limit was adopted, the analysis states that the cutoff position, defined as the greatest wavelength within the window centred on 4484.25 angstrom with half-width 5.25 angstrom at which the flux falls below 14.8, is 4488.97 angstrom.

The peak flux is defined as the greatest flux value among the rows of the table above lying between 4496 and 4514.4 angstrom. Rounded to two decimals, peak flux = 17.48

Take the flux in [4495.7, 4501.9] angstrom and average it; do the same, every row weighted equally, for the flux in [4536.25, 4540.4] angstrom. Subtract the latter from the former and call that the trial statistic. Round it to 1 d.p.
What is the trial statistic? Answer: 1.3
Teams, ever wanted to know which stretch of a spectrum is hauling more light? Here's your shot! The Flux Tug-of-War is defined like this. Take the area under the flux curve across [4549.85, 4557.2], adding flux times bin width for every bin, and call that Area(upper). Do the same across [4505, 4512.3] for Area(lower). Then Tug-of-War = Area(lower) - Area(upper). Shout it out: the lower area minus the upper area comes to 14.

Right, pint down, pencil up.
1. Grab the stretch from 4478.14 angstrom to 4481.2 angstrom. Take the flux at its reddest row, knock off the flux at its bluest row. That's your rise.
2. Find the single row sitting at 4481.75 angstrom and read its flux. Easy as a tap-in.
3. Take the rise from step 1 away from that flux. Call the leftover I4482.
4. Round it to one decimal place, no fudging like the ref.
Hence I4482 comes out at 15.5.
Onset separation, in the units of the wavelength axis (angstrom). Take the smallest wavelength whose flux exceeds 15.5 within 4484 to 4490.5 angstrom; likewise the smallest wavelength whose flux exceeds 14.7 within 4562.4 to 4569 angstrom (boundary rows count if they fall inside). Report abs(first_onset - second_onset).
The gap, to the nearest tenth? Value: 78.1 angstrom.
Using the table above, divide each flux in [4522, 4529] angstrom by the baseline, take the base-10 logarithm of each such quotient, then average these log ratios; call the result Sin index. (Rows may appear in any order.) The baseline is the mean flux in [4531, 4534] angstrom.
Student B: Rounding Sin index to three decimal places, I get 0.046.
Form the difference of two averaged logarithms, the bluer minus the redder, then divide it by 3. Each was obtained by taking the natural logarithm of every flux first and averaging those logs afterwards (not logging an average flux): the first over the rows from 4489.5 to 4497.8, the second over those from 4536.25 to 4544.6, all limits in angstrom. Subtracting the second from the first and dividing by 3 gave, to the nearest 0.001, -0.013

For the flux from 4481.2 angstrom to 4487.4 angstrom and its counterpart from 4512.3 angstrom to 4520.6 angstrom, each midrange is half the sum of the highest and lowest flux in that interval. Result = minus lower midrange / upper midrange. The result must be -0.97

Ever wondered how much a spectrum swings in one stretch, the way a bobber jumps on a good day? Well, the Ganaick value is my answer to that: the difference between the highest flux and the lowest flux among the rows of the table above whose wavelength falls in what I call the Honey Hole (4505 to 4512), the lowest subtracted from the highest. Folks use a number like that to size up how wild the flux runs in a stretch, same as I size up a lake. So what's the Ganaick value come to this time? 1.8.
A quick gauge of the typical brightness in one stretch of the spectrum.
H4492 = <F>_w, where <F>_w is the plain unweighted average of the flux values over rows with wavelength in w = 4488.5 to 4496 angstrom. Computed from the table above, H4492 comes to 14.1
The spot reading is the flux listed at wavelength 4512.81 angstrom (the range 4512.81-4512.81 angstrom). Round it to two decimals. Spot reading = 16.46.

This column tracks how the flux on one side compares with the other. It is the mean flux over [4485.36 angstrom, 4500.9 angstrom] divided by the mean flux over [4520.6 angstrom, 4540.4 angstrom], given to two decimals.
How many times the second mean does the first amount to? 1.02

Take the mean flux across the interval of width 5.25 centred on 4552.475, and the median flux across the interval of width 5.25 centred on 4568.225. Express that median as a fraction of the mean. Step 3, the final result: 1.00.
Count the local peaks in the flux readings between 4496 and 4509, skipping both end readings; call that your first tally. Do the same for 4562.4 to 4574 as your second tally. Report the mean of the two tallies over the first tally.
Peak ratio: 1.25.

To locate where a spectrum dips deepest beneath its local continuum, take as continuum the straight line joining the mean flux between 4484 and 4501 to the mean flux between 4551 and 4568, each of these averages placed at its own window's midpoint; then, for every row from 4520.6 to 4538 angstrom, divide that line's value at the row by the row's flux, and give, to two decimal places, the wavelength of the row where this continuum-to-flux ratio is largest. 4529.47 angstrom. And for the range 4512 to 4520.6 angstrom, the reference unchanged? 4520.09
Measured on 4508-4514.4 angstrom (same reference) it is 4513.85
